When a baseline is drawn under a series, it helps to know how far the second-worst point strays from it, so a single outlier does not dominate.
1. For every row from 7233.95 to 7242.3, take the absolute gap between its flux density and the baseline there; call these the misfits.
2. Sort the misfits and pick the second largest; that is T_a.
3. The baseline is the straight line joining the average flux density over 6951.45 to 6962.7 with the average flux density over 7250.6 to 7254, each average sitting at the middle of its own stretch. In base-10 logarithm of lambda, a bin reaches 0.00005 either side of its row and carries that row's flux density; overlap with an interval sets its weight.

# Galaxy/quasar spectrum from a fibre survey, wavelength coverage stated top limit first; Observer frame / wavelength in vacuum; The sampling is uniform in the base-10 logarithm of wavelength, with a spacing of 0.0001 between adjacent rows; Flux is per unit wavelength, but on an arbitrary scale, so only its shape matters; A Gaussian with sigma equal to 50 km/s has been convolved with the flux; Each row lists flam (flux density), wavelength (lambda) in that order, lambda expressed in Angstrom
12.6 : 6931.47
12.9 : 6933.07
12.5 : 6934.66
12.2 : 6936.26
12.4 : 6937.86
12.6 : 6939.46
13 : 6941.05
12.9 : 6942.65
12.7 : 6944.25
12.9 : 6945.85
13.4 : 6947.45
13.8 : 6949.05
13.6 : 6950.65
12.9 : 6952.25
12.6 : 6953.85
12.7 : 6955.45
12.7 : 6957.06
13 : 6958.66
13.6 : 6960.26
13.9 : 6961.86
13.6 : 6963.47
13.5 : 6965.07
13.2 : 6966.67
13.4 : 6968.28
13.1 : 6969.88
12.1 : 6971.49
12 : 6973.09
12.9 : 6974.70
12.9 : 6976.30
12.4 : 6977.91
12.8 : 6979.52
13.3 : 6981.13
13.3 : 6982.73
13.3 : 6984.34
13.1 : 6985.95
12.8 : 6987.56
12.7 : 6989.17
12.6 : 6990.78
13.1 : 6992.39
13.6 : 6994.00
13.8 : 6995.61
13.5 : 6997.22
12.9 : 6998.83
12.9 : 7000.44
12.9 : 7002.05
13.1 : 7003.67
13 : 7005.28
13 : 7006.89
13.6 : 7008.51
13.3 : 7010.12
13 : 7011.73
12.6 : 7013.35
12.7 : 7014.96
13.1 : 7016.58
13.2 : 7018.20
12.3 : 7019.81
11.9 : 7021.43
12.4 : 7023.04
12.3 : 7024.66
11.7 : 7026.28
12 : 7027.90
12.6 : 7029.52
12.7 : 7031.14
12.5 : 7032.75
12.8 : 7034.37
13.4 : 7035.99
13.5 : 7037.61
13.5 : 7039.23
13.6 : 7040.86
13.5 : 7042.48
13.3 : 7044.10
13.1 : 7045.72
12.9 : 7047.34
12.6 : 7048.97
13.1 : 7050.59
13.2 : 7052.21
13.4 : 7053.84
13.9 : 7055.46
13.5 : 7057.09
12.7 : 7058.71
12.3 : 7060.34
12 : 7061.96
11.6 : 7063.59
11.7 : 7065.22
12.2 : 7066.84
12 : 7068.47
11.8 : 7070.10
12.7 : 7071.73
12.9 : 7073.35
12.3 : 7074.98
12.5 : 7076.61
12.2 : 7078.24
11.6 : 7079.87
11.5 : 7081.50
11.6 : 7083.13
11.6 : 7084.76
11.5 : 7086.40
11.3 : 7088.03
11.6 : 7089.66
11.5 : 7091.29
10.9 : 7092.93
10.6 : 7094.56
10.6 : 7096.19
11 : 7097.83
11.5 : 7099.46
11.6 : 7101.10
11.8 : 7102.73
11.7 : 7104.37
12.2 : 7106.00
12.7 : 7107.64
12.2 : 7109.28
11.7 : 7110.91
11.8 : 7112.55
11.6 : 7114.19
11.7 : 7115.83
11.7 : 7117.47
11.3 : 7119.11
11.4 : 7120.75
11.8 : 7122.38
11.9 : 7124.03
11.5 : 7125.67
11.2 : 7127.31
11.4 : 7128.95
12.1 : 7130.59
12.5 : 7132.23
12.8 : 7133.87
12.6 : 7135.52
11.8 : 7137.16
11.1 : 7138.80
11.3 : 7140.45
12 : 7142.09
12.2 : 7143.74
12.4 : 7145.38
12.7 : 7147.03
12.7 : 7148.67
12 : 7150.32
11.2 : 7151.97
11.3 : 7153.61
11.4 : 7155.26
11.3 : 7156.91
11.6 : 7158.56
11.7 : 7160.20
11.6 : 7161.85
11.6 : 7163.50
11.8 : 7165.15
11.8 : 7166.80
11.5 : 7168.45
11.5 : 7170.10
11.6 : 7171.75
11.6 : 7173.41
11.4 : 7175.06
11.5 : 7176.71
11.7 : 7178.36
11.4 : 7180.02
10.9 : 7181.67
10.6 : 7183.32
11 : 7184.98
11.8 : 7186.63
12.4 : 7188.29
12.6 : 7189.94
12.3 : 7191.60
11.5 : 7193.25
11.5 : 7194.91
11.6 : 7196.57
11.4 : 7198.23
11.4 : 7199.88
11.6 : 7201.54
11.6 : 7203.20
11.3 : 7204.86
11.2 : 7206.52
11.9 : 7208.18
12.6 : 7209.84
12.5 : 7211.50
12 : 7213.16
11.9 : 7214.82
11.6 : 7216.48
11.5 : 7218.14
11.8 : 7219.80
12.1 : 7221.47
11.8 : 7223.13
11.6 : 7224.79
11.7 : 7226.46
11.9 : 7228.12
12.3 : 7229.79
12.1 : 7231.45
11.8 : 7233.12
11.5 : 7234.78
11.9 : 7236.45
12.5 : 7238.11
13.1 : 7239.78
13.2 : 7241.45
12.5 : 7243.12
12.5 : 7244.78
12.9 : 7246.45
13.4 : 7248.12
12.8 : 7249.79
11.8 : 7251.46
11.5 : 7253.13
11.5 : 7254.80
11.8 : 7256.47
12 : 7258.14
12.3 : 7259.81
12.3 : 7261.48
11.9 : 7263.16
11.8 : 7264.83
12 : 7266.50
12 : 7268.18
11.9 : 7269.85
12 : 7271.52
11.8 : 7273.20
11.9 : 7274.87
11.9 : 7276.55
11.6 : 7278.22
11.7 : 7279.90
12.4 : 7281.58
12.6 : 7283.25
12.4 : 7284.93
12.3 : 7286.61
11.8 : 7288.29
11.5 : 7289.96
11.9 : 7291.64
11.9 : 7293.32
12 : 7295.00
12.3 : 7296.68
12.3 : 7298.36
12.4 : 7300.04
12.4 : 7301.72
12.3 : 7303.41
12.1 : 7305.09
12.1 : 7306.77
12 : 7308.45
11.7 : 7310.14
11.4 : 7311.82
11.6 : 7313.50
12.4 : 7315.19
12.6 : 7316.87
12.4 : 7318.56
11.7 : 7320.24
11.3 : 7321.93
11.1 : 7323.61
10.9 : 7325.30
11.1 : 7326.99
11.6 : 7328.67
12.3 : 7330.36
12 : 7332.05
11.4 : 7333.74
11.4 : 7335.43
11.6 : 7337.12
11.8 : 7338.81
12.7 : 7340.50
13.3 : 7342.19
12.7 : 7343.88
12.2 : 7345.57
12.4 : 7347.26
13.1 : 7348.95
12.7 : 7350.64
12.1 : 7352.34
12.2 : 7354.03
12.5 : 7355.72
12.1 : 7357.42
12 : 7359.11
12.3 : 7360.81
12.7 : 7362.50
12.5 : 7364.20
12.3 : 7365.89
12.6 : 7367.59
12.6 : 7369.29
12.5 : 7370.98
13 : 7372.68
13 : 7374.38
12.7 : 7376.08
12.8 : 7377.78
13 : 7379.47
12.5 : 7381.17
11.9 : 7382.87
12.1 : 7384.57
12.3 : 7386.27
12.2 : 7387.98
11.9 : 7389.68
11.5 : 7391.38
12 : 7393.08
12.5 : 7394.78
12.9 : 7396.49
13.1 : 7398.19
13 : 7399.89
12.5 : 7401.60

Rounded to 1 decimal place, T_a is 1.4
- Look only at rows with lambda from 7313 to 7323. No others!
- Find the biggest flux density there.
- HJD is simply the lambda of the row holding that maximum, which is 7316.87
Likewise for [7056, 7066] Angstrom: 7057.09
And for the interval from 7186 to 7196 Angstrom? 7189.94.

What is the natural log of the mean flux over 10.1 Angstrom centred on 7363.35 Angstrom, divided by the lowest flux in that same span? 0.033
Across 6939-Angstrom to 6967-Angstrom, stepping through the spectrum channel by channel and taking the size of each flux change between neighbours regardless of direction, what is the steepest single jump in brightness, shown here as 0.70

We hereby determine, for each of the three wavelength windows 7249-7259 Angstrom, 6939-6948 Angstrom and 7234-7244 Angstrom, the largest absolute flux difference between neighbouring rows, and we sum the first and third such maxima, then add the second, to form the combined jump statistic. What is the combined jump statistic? 2.20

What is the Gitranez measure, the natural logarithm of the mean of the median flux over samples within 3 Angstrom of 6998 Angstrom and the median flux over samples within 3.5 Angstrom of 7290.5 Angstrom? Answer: 2.53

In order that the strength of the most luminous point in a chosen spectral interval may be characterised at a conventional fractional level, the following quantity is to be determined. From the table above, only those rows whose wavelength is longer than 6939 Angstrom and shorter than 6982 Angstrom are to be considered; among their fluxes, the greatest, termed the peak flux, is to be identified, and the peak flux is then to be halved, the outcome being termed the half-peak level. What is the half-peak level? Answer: 6.95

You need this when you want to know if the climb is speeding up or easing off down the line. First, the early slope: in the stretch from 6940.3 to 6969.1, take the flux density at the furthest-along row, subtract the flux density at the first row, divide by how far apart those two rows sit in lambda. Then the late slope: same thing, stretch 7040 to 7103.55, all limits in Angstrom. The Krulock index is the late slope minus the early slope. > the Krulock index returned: -0.04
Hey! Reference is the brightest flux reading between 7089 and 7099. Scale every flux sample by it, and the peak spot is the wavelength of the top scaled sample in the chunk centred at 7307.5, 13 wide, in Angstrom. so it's 7301.72 Angstrom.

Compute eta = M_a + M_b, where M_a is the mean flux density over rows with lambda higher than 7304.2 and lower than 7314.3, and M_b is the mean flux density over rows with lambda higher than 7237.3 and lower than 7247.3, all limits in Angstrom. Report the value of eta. 24.6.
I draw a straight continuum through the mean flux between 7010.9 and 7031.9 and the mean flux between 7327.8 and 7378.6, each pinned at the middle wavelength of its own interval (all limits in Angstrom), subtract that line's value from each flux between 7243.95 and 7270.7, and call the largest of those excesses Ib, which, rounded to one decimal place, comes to 1.0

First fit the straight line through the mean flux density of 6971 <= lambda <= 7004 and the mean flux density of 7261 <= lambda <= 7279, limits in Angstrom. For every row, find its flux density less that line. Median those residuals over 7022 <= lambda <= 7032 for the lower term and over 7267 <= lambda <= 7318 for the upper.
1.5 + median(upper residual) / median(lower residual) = 1.2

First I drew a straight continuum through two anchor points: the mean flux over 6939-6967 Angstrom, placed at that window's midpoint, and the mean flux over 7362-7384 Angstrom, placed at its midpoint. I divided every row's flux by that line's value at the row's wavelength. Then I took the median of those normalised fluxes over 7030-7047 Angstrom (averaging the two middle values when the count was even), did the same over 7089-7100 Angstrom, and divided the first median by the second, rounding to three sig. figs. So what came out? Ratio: 1.21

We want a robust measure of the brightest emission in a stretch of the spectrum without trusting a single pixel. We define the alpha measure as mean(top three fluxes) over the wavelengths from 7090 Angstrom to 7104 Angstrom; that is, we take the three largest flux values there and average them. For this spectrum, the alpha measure 11.6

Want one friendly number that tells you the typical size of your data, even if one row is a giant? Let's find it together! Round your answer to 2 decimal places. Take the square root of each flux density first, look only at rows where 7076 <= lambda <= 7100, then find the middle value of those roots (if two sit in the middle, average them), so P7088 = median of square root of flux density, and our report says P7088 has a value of 3.39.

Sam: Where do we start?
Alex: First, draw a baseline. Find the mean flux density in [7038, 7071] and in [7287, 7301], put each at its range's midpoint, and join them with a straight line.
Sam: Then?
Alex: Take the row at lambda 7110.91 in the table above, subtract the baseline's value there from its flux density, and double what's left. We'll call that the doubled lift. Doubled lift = -1.8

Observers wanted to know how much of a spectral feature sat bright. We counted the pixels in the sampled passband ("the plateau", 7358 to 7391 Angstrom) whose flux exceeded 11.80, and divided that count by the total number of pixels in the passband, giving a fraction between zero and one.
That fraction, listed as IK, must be 1.00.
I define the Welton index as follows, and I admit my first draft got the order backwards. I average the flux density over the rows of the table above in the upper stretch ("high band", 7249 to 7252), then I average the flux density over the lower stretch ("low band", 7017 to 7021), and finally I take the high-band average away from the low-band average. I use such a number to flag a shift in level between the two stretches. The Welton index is 0.4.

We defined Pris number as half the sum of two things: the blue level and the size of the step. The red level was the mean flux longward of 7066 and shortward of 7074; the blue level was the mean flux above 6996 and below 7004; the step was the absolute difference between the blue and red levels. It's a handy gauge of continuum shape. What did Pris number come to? 6.9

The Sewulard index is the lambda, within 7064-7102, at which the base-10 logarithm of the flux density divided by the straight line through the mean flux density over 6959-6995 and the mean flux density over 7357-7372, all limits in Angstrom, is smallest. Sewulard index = 7094.56 Angstrom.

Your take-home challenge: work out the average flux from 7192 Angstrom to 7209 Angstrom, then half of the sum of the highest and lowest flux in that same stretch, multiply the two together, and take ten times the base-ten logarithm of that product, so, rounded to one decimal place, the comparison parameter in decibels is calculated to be 21.2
